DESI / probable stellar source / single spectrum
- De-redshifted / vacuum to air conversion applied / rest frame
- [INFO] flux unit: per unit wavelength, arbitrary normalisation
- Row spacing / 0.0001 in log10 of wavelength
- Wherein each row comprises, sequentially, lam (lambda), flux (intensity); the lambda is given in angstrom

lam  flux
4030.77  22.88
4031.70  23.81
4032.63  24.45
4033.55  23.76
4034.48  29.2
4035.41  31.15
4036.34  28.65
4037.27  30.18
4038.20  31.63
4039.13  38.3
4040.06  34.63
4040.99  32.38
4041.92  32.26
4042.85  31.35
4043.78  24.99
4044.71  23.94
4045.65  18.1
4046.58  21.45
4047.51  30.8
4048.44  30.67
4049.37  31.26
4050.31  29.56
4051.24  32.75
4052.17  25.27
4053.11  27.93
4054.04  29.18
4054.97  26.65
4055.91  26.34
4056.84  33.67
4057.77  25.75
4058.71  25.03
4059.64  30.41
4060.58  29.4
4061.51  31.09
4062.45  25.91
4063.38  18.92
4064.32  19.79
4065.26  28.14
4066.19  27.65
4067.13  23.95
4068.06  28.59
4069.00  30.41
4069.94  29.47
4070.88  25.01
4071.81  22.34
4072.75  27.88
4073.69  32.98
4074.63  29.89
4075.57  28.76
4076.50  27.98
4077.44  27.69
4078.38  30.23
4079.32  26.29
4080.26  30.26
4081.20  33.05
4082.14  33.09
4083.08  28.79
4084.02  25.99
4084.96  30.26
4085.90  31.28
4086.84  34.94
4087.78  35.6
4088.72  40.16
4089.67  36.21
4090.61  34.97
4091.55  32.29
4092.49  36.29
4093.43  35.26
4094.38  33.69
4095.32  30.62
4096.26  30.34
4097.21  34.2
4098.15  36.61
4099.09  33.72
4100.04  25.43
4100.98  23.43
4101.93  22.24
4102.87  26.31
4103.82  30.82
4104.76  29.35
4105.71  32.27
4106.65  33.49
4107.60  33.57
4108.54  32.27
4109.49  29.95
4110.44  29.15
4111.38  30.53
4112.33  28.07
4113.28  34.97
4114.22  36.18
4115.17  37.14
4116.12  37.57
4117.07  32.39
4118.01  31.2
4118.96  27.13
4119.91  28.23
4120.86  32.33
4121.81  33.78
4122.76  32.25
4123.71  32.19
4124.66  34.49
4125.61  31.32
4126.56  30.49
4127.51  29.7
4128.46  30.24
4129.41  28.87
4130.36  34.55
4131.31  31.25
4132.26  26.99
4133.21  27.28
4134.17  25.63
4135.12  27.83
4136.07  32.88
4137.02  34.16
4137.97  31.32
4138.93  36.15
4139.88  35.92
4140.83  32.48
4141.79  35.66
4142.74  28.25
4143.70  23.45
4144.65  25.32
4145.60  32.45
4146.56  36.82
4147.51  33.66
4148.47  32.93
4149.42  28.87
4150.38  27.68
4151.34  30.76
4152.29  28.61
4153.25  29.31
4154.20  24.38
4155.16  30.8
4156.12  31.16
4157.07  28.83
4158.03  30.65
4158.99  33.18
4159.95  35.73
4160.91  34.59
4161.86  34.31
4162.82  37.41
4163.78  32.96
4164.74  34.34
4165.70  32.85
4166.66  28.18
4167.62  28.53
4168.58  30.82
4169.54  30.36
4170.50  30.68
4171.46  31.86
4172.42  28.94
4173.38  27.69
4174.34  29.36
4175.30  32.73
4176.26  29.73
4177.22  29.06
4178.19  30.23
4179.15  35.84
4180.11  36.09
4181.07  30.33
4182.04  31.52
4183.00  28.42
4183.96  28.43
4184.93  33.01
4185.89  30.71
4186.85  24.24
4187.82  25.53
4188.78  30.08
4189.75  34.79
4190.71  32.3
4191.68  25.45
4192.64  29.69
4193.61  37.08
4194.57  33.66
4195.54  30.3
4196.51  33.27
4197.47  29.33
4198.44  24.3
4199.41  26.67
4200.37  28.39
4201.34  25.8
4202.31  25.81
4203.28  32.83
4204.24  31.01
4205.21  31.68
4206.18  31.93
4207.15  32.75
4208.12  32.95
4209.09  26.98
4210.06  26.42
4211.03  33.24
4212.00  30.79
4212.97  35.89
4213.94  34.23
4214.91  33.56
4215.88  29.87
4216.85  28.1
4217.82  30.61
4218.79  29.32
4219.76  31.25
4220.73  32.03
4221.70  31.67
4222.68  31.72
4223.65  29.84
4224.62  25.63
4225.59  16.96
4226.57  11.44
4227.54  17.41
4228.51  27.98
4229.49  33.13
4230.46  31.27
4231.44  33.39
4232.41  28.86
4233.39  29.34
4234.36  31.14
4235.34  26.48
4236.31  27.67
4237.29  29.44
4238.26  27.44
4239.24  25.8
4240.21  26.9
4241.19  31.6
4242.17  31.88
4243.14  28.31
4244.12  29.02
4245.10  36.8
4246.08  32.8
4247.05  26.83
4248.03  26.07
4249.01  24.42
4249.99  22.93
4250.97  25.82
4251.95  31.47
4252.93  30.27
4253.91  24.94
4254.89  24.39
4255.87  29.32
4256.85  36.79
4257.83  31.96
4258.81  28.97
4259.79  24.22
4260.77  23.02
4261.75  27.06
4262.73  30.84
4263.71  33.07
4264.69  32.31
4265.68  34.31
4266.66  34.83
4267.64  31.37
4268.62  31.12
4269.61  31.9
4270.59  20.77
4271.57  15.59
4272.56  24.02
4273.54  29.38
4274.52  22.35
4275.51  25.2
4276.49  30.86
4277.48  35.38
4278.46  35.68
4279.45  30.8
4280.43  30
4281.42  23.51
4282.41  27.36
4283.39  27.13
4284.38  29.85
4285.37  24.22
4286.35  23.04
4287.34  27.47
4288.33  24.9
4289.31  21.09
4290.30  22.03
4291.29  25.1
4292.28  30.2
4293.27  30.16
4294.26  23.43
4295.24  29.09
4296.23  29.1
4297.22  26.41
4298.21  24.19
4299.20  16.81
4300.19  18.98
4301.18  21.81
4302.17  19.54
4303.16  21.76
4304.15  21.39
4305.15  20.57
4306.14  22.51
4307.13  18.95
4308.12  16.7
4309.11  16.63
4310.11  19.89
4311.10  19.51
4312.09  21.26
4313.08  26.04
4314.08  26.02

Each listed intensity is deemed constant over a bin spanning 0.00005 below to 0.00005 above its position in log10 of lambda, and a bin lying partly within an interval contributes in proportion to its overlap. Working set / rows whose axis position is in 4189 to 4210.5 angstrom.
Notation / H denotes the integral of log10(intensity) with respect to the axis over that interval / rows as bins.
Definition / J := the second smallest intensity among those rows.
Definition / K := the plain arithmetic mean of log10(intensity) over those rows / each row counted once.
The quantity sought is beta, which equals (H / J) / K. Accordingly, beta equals 0.84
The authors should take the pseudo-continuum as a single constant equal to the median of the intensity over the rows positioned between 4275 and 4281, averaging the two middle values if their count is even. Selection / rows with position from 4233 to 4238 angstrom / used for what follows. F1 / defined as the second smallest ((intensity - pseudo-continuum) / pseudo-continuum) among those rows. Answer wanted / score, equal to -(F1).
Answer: 0.10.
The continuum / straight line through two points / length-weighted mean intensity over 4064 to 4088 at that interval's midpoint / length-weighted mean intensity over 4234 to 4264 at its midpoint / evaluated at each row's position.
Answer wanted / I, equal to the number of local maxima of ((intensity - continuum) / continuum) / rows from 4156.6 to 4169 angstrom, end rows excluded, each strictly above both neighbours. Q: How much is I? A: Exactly 3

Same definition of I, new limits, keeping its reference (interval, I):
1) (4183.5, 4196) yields 3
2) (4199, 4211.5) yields 3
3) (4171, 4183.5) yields 3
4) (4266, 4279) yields 2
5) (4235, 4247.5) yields 3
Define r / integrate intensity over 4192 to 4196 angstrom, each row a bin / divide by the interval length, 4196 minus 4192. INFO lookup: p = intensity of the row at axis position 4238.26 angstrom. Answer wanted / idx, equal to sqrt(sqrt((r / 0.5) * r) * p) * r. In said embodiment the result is 1150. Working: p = 27.44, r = 32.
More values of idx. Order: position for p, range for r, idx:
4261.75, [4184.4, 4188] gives 945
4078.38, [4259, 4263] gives 880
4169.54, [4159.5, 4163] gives 1380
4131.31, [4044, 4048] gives 767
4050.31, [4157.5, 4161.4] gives 1252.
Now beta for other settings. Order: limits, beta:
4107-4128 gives 0.75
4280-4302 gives 1.16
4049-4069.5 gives 1.04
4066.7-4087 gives 0.85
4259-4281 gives 1.06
